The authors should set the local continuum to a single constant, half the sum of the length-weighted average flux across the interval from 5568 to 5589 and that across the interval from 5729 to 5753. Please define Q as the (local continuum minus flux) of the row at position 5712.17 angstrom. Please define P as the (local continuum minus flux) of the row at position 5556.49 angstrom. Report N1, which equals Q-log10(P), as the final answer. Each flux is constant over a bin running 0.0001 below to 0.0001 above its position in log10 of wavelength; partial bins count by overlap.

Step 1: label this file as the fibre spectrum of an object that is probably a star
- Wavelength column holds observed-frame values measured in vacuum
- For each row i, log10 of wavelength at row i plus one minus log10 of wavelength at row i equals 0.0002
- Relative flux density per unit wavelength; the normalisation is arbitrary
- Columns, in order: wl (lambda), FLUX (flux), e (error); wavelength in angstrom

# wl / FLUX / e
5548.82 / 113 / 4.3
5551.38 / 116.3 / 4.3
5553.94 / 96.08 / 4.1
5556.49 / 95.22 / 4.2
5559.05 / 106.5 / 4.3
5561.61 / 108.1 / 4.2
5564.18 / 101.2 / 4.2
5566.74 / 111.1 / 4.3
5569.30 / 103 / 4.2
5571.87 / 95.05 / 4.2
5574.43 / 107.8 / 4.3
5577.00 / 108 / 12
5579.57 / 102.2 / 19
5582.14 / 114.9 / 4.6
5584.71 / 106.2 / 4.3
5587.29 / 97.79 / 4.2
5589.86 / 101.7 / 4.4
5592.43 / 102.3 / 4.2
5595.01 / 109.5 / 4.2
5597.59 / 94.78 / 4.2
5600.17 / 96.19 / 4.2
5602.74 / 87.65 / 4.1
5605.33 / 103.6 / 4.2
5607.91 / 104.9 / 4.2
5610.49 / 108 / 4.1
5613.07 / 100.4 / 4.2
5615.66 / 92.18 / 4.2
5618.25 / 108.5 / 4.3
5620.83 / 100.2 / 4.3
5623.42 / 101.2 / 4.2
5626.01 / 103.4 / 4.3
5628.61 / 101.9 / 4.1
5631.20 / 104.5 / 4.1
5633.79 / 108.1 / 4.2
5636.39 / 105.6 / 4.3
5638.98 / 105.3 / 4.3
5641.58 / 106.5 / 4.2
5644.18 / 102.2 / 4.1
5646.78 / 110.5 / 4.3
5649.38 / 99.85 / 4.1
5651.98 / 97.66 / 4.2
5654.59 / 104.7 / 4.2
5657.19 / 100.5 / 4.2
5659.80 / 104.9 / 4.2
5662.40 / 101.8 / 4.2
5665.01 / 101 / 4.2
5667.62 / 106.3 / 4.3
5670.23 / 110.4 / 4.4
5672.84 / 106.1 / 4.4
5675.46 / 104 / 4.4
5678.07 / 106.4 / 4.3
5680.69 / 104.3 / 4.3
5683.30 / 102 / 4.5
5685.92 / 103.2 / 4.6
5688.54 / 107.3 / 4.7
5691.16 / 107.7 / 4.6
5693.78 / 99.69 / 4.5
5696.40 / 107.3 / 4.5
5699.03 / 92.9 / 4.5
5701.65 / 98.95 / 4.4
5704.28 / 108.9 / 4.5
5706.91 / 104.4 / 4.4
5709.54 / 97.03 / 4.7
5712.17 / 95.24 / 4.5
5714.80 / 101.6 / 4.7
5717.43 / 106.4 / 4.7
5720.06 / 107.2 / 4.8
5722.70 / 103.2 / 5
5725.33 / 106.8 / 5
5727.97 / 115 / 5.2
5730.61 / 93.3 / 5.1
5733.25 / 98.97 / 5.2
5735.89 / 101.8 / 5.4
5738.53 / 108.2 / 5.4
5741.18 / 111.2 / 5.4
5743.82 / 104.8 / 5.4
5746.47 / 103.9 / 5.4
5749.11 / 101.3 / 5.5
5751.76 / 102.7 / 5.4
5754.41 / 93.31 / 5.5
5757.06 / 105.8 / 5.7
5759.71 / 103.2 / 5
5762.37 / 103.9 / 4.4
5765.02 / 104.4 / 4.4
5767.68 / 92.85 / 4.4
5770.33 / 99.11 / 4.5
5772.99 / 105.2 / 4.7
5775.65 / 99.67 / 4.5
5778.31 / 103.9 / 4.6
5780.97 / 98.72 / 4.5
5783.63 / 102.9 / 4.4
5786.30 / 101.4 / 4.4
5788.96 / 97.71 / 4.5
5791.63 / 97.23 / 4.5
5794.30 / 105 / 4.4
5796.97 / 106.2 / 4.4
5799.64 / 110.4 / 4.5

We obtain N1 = 8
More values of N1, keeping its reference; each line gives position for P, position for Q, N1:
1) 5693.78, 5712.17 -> 8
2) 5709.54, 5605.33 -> -1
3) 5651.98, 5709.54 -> 6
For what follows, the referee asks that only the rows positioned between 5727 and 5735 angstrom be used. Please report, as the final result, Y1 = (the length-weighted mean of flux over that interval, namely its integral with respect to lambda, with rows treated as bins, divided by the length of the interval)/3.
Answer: 33.9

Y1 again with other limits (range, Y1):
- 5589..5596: 34.8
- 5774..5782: 33.7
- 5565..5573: 34.4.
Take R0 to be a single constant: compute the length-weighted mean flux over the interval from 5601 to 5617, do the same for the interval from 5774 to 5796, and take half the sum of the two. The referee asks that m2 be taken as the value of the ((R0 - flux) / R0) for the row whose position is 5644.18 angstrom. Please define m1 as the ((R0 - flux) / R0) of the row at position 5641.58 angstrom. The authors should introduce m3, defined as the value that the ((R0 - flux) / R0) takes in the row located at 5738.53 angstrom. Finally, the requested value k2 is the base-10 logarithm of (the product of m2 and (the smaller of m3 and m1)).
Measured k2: -2.79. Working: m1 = -0.063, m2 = -0.020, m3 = -0.080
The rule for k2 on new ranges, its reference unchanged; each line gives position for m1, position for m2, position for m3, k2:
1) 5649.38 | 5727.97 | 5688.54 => -1.98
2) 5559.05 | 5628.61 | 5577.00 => -2.87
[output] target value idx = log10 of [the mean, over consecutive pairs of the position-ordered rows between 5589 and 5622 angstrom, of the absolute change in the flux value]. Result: 0.89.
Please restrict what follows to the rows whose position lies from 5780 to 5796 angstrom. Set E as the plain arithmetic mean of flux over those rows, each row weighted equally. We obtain 100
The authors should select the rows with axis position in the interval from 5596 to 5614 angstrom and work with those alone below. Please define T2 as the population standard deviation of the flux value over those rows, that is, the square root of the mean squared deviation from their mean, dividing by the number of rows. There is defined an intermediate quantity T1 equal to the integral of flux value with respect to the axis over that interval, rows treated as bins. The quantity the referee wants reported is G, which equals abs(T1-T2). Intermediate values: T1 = 1792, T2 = 6.5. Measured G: 1785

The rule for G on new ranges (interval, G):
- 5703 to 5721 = 1847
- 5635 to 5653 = 1869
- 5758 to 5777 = 1920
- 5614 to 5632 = 1823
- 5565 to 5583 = 1897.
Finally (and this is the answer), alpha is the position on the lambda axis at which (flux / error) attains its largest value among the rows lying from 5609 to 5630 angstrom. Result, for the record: 5610.49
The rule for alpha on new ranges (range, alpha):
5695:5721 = 5704.28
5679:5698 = 5680.69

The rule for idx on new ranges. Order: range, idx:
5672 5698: 0.53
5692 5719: 0.84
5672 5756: 0.72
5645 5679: 0.62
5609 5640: 0.69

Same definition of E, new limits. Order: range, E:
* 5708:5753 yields 103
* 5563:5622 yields 102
